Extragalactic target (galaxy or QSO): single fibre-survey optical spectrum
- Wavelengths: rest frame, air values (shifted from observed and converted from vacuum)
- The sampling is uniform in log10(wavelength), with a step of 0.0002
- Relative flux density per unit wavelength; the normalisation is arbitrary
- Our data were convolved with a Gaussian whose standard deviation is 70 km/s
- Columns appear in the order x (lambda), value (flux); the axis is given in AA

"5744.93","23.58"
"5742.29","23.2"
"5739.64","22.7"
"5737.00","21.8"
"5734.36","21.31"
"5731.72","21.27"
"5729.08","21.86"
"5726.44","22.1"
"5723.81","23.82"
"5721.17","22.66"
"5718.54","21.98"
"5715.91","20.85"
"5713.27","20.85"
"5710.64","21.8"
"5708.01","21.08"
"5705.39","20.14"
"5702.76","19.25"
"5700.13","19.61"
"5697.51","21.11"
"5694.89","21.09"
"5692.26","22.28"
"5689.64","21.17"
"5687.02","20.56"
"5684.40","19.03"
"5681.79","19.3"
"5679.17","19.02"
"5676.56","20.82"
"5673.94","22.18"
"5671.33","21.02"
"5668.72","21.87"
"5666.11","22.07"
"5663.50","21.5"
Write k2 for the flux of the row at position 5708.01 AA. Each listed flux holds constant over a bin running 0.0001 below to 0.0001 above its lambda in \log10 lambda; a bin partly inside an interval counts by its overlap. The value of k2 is 21.08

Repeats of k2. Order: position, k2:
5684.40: 19.03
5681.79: 19.3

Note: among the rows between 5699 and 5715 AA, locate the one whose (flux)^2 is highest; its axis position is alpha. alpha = 5710.64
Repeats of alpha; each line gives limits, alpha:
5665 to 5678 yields 5673.94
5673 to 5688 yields 5673.94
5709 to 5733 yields 5723.81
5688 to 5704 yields 5692.26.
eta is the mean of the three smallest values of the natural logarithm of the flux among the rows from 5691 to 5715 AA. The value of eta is 2.98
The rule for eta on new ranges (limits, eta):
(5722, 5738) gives 3.07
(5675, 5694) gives 2.95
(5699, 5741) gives 2.98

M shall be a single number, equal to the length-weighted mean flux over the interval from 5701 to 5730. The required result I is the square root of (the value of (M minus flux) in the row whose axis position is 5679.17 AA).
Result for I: 1.6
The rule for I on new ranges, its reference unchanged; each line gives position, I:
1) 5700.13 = 1.4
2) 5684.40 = 1.6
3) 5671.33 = 0.7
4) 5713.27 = 0.8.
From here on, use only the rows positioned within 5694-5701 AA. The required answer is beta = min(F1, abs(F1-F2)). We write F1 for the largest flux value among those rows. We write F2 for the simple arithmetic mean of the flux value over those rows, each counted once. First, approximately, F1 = 21.11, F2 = 20.6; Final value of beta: 0.51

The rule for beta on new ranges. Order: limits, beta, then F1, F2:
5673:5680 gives 1.51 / 22.18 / 20.7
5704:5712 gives 0.79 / 21.8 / 21.0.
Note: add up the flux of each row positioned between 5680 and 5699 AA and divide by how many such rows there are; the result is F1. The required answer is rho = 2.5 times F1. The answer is 52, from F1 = 20.6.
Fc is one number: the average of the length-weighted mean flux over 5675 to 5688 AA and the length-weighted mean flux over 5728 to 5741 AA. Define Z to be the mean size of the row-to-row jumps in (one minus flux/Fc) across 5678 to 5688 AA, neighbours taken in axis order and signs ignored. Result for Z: 0.033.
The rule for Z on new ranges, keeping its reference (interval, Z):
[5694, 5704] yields 0.030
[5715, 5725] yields 0.048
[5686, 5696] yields 0.047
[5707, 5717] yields 0.027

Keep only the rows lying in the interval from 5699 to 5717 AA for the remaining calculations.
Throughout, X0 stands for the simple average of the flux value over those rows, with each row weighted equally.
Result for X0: 20.5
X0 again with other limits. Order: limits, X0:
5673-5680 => 20.7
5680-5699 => 20.6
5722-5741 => 22.1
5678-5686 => 19.1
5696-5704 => 20.0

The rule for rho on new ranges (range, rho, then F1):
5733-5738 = 54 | 21.6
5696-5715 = 51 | 20.5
